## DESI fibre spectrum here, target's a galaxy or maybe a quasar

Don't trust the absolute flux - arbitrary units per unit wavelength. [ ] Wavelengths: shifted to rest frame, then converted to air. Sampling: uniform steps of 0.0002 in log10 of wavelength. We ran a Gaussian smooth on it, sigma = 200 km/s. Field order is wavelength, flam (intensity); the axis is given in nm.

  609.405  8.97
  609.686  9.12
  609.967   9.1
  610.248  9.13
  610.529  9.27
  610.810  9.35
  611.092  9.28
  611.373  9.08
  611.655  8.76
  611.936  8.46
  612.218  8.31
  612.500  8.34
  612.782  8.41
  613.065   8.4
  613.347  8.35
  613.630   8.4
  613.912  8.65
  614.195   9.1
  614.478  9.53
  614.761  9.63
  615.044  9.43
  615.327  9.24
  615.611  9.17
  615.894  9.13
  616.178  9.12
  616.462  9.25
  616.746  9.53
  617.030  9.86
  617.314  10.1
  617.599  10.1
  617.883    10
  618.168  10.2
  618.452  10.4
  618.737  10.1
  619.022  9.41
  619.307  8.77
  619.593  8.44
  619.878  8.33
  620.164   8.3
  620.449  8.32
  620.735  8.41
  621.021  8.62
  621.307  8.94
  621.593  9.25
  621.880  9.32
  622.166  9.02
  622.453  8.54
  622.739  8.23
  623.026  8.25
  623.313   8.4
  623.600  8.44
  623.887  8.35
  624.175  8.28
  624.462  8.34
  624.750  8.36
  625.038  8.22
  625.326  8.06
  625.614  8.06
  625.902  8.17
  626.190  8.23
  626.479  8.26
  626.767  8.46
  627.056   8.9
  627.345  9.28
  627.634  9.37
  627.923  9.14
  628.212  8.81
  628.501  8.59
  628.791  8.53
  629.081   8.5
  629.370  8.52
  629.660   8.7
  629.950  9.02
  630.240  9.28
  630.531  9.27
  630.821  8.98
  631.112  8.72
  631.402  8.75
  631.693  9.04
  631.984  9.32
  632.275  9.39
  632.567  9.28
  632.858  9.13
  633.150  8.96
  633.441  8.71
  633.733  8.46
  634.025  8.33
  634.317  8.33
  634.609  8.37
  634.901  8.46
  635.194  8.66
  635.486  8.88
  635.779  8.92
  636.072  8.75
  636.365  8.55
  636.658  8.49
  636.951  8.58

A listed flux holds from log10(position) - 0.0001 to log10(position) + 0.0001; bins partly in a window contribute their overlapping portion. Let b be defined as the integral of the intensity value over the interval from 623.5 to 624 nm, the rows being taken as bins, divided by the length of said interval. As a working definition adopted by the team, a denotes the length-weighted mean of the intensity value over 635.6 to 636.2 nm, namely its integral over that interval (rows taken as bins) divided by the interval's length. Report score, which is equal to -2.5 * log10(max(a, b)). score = -2.37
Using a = 8.8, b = 8.40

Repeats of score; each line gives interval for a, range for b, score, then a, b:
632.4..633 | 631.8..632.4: -2.43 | 9.2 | 9.33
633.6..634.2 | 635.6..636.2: -2.37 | 8.4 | 8.83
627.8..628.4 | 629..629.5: -2.38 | 9.0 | 8.52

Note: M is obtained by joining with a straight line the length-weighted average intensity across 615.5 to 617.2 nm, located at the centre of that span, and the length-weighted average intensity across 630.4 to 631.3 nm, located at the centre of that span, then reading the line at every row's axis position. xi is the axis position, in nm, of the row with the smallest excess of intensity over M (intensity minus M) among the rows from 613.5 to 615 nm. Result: 613.630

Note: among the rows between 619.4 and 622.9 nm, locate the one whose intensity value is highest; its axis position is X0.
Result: 621.880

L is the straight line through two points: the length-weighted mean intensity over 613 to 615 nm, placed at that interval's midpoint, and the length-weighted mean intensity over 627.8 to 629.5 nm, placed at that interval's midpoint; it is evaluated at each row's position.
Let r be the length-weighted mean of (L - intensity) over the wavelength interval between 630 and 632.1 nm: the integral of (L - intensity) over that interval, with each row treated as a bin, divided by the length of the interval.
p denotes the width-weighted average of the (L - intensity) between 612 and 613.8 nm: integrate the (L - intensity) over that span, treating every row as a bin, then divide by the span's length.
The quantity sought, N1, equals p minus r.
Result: 1.0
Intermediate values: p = 0.6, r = -0.40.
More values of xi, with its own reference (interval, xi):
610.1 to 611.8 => 611.655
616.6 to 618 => 616.746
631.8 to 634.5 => 634.025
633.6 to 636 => 634.025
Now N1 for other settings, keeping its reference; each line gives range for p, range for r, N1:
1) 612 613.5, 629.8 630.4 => 1.1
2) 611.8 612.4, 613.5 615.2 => 0.8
